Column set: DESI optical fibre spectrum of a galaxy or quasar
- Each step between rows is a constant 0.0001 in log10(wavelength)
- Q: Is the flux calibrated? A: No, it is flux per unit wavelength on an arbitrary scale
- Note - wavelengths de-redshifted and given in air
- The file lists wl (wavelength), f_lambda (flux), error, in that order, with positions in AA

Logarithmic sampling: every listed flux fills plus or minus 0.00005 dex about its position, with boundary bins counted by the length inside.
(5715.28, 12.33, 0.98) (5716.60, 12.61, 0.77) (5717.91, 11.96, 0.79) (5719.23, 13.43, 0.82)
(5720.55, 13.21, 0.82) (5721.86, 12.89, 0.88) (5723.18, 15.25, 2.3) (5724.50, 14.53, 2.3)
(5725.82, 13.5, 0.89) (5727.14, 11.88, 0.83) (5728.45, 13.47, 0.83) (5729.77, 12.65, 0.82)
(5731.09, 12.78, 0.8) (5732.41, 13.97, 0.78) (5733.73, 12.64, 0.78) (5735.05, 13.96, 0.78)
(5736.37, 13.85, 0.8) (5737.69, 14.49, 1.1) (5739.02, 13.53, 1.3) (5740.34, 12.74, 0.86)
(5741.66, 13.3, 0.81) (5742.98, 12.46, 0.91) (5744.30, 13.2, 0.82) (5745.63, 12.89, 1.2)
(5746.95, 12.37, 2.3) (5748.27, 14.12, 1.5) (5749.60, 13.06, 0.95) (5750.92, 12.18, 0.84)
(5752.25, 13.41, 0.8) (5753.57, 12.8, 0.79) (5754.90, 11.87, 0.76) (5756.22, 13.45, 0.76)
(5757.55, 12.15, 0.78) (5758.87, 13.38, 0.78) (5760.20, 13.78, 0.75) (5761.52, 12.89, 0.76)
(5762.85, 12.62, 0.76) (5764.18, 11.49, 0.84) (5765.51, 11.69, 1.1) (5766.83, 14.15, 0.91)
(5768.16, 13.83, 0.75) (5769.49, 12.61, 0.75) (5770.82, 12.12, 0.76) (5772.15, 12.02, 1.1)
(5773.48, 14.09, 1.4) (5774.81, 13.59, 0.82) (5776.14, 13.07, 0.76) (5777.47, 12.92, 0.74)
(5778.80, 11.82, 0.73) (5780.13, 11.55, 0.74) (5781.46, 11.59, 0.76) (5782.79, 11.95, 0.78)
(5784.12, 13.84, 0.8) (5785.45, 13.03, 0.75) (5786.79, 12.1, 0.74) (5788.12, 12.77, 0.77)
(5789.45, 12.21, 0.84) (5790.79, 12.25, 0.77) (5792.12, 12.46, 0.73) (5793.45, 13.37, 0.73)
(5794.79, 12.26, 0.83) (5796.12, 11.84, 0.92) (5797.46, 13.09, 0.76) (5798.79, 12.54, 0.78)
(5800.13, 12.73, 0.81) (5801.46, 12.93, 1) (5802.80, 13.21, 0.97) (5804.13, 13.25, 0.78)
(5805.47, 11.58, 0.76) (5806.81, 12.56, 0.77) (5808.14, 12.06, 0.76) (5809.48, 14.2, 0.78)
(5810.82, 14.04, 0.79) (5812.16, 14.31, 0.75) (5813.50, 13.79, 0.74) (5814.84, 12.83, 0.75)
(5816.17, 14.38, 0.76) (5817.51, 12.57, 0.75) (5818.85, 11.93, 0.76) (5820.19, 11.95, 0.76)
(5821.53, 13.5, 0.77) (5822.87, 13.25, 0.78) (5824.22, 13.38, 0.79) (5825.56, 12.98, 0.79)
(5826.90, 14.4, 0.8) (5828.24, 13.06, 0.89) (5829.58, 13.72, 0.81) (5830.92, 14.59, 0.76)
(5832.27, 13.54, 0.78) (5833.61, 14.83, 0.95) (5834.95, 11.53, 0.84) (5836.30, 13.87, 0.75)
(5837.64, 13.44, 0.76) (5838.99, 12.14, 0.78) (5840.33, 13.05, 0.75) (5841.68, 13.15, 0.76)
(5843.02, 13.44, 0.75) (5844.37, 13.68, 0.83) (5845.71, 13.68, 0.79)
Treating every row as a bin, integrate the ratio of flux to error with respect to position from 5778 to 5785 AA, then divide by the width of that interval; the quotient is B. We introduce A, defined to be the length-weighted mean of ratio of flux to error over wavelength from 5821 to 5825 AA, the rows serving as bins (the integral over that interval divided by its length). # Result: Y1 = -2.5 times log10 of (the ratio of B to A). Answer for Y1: 0.07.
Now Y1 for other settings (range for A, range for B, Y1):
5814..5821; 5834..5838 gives 0.03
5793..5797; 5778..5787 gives -0.07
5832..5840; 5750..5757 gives 0.02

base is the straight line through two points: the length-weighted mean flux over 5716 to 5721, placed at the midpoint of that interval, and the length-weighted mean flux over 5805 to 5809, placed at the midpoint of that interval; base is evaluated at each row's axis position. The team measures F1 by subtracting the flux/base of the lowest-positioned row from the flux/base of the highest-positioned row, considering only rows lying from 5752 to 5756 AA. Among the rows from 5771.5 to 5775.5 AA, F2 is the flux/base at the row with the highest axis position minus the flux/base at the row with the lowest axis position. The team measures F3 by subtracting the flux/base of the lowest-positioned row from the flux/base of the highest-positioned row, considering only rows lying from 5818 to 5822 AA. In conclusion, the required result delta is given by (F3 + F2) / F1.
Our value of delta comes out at -2.1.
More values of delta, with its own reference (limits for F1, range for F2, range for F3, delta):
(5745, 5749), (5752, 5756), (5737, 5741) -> -2.6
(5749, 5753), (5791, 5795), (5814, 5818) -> -1.2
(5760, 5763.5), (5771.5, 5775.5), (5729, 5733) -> -2.6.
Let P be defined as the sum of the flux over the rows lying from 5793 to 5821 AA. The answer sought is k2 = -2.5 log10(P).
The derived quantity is -6.08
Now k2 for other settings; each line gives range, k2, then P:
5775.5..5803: -6.05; 264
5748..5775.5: -6.08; 271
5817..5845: -6.11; 278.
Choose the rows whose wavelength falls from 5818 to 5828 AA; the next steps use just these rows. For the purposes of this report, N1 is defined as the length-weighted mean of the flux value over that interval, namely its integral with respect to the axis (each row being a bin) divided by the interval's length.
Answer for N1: 13.0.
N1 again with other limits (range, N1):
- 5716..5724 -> 13.3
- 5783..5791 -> 12.7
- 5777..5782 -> 11.9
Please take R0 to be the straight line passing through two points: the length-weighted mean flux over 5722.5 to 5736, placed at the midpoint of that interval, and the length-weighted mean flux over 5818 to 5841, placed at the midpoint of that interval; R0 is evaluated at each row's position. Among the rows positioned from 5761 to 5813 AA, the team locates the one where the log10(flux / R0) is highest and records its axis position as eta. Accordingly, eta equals 5812.16 AA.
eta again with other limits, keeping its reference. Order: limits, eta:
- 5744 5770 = 5766.83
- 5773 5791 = 5773.48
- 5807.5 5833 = 5830.92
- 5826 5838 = 5833.61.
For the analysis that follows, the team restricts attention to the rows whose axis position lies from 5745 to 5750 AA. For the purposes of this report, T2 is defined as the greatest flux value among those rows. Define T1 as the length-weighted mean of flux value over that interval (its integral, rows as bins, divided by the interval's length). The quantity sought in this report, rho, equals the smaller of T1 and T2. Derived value 13.1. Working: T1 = 13.1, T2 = 14.12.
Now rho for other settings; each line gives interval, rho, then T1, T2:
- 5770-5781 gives 12.6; 12.6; 14.09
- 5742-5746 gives 12.9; 12.9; 13.2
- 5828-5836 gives 13.6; 13.6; 14.83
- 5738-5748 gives 13.0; 13.0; 13.53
